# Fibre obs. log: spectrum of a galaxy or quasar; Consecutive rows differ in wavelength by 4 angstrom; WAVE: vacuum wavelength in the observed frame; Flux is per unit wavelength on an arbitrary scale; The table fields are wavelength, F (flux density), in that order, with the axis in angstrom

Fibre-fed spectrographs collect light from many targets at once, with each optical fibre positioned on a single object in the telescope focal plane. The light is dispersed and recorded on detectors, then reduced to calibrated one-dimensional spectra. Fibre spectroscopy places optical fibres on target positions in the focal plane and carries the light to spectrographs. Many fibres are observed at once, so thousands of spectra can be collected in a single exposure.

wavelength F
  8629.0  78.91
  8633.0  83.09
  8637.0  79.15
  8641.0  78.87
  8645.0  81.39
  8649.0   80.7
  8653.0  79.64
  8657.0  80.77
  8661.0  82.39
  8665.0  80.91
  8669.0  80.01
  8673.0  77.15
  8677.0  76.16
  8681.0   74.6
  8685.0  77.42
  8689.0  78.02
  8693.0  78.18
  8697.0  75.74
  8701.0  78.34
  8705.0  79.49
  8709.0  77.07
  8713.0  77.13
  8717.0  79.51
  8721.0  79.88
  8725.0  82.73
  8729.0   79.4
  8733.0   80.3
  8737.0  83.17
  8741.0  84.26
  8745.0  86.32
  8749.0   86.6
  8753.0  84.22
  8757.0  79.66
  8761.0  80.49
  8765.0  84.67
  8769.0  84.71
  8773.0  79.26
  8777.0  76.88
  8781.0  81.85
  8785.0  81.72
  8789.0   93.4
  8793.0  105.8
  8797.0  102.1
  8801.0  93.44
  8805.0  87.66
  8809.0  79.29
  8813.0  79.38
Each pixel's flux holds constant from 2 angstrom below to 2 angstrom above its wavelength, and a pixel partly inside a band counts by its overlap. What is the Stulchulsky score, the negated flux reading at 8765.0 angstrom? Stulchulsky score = -85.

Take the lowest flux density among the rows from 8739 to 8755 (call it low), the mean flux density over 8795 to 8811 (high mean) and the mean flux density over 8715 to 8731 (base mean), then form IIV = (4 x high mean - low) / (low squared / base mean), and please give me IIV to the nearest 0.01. 3.15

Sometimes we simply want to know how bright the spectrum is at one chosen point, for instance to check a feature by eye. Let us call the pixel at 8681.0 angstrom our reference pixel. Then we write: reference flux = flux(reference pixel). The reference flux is 74.6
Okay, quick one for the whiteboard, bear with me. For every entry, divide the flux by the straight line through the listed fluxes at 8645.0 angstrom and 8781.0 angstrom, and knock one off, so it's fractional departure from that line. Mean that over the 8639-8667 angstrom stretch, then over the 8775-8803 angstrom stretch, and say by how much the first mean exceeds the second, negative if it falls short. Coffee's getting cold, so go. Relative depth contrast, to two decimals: -0.12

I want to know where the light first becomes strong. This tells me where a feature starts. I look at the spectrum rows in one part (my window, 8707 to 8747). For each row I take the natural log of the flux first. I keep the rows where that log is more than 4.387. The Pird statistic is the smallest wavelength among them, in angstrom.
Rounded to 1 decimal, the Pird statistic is 8725.0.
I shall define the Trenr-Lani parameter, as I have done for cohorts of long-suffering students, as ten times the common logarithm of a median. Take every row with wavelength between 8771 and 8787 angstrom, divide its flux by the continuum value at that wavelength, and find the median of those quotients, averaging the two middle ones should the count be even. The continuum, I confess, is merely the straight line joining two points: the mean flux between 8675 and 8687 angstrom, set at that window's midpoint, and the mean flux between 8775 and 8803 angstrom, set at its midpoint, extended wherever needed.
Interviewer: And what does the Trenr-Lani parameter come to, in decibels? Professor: -0.5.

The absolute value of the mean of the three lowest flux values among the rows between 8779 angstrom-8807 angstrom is 83.7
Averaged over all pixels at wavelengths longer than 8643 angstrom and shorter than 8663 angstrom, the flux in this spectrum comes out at 81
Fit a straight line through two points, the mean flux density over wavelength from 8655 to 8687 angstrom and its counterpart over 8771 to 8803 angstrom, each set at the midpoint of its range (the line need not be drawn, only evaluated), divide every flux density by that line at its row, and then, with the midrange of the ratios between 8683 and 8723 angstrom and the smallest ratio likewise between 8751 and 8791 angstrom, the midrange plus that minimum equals 1.823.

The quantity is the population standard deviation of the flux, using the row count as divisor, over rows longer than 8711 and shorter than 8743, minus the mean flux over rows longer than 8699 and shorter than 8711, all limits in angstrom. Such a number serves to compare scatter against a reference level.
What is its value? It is -76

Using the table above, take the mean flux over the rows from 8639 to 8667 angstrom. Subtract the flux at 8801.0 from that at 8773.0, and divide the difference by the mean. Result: -0.18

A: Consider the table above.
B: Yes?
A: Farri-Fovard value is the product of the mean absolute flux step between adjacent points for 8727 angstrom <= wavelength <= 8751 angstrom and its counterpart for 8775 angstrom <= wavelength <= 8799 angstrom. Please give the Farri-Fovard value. 9.5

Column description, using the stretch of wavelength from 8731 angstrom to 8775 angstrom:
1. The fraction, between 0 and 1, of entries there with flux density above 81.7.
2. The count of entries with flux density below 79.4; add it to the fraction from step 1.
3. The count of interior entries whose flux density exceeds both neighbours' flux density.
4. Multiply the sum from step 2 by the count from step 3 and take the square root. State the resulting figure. 1.8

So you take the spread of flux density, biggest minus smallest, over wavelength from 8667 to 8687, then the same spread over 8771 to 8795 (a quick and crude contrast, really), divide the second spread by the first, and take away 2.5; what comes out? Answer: 2.8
